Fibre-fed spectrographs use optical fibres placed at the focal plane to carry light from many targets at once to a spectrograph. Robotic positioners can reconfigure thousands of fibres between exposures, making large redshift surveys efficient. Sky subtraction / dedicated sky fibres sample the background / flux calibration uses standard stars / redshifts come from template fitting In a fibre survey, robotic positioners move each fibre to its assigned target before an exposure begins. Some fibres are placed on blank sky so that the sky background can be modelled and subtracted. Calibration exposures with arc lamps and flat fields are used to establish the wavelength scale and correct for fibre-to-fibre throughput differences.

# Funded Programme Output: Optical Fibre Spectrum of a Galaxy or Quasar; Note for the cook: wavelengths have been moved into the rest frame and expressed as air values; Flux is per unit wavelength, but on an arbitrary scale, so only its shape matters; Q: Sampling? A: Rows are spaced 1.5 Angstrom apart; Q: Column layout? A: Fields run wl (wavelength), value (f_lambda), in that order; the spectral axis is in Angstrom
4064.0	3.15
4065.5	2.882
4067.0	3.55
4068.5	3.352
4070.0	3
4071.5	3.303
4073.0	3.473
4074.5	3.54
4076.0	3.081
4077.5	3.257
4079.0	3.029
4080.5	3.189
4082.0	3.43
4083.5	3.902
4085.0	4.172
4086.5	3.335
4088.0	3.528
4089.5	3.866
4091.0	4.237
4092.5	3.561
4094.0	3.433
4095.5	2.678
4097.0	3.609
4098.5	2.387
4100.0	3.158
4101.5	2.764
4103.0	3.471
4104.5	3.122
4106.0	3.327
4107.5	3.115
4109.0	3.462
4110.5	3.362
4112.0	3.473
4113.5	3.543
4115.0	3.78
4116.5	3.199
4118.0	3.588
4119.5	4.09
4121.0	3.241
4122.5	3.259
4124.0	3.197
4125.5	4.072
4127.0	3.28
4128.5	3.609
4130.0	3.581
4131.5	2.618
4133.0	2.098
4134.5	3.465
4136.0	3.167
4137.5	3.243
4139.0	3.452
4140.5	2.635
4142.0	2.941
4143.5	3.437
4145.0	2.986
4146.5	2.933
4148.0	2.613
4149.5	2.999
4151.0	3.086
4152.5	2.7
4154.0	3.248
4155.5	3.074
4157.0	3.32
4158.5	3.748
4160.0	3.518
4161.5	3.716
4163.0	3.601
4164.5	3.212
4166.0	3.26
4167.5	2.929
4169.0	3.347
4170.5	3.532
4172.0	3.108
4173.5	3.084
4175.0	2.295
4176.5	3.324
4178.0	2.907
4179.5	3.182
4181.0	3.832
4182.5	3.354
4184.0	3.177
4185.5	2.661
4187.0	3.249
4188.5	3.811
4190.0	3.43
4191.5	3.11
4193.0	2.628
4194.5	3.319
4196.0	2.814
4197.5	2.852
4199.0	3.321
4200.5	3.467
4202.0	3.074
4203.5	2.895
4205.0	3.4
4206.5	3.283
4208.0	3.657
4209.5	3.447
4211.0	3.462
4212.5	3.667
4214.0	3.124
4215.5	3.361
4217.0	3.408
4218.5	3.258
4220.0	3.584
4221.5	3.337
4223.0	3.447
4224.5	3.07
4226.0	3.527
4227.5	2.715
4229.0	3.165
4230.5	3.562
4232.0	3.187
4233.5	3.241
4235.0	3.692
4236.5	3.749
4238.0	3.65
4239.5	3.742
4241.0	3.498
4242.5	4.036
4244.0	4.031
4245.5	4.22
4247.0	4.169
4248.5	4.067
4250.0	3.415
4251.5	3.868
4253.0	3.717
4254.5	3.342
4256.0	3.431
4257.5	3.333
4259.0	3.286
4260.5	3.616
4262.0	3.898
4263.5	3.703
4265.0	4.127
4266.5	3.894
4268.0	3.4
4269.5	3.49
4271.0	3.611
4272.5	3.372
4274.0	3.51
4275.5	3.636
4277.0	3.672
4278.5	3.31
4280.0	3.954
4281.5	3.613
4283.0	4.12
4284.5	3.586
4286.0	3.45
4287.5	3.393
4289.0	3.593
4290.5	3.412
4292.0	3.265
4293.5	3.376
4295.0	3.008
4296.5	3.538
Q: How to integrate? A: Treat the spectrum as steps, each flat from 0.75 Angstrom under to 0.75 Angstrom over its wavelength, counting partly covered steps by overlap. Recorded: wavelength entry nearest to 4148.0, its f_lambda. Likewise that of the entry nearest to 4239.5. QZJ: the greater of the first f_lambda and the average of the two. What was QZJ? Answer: 3.2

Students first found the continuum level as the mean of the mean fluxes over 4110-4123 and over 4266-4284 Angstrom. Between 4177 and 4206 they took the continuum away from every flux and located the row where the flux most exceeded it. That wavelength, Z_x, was 4181.0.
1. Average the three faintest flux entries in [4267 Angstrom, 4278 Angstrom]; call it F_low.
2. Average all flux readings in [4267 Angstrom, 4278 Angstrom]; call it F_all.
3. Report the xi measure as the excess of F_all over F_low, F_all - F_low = 0.11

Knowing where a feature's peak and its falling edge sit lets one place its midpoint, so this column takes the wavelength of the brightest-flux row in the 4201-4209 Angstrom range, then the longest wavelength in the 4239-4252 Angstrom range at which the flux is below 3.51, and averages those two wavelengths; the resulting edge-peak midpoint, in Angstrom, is 4229.0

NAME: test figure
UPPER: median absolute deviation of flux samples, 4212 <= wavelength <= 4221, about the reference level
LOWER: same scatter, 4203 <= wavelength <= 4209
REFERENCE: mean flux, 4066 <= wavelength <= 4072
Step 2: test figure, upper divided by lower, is 0.6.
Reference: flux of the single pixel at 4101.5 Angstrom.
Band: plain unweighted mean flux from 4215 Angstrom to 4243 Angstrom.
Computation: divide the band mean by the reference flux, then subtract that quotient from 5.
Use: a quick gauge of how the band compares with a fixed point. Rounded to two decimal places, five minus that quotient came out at 3.76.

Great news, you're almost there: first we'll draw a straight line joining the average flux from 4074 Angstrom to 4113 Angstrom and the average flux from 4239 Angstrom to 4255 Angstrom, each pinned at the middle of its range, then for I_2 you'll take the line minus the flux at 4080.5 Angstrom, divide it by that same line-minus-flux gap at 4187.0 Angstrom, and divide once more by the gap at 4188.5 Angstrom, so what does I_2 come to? -2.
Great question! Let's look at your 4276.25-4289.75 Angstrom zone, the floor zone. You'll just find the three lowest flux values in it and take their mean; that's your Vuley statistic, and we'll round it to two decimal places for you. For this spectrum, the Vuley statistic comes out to 3.38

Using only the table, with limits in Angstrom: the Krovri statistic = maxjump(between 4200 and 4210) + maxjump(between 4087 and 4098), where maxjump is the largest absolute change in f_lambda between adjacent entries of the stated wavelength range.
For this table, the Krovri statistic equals 1.4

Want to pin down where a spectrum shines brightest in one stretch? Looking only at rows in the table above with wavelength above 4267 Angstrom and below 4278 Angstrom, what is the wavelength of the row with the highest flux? 4277.0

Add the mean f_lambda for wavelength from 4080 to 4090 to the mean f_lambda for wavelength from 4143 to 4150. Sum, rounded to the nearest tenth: 6.6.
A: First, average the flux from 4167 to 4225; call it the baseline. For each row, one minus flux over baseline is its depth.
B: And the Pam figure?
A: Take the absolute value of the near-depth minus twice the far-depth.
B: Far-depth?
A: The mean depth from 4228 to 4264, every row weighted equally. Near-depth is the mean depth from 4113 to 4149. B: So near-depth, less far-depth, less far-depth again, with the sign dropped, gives 0.25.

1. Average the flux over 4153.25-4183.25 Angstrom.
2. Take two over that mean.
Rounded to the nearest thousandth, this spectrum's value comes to 0.610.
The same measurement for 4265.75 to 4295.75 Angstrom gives 0.566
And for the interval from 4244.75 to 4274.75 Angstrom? 0.544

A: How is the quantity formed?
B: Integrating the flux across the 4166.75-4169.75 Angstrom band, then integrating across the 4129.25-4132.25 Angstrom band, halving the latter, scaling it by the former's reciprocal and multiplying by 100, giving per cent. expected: 49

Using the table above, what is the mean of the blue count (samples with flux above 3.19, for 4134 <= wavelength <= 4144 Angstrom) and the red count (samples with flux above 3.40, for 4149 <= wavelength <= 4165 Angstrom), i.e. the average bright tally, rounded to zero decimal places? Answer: 4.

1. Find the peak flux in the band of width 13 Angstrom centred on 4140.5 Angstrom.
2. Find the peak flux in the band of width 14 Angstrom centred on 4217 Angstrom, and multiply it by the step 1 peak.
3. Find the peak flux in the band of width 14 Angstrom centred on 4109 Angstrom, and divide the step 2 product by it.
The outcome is 3.36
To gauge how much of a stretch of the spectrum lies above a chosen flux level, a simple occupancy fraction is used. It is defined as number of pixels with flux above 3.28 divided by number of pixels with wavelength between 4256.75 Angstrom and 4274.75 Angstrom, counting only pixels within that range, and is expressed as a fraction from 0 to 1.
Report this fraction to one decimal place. 1.0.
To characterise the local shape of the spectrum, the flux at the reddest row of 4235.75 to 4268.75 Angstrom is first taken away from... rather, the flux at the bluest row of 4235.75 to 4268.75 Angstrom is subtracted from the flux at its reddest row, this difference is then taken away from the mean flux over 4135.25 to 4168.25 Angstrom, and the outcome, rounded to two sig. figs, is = 3.5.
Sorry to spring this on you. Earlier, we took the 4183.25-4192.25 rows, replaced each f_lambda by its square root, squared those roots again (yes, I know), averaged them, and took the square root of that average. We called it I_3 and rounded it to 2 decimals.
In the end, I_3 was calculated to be 1.80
